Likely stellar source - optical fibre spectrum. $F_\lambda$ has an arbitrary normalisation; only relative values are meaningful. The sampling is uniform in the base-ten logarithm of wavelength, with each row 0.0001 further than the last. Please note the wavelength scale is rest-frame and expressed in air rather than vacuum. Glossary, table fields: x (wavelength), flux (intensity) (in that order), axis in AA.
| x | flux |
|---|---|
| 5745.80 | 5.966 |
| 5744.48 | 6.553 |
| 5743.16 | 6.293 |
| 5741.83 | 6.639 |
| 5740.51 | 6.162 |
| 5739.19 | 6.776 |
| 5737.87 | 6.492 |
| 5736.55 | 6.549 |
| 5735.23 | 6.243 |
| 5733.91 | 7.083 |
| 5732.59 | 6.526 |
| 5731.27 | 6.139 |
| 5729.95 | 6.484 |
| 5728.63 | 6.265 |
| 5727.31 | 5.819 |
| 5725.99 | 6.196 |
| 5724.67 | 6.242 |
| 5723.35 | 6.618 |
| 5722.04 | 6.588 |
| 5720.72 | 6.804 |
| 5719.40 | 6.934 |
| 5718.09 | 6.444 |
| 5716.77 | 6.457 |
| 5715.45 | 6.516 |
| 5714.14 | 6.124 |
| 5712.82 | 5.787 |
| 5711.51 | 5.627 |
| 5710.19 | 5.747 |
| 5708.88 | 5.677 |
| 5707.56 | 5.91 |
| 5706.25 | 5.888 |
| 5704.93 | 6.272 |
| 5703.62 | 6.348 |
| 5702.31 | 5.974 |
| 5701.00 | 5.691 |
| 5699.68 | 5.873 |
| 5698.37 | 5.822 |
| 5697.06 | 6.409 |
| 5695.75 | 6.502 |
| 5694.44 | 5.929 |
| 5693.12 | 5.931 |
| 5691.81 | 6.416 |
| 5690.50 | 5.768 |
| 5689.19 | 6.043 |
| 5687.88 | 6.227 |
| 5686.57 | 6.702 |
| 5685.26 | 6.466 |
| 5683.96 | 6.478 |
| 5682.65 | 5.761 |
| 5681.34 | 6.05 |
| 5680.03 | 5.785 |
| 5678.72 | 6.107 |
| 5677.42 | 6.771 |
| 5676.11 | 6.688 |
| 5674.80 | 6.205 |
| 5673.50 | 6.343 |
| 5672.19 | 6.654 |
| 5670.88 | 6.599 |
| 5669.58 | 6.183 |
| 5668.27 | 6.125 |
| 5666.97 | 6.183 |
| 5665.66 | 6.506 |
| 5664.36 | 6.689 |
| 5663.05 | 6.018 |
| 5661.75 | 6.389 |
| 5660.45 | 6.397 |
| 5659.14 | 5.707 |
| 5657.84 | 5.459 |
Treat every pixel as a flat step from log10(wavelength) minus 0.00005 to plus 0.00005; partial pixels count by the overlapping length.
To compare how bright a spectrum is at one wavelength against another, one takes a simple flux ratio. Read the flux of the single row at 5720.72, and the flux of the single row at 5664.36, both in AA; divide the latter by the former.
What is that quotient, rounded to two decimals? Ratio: 0.98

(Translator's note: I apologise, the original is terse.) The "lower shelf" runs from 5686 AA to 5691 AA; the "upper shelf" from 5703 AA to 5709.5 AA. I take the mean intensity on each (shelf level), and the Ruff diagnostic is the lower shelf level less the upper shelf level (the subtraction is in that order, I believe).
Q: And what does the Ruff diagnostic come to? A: 0.17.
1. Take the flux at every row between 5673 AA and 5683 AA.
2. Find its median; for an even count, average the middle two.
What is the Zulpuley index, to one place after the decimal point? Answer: 6.2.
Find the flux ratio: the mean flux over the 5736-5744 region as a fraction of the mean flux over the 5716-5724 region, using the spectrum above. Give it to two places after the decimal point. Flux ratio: 0.98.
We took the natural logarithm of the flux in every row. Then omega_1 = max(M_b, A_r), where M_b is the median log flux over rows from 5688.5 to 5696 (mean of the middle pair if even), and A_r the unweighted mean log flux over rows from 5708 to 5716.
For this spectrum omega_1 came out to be 1.79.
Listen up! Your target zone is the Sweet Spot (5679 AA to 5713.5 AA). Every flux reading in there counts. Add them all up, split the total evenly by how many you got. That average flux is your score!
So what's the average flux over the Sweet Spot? 6.04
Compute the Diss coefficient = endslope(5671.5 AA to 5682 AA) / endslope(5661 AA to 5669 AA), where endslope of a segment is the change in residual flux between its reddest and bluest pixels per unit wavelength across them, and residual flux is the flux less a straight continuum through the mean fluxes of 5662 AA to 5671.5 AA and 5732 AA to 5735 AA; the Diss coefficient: 1.5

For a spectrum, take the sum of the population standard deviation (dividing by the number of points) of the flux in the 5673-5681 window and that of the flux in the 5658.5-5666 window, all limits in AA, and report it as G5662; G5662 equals 0.66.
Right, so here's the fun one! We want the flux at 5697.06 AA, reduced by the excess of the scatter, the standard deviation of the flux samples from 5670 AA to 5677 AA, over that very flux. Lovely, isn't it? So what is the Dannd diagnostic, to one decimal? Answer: 12.6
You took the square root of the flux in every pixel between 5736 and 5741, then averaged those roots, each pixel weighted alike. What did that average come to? 2.55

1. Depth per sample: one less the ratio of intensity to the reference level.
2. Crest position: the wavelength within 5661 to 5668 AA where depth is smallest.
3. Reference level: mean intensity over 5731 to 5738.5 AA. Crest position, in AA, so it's 5664.36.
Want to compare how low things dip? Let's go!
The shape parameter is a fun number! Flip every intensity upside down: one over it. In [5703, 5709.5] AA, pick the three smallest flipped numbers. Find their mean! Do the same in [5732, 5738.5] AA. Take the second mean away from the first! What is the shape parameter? 0.013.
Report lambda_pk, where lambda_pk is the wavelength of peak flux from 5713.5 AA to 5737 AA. 5733.91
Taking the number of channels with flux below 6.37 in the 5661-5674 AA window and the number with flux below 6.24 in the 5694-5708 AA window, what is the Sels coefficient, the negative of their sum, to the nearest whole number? -12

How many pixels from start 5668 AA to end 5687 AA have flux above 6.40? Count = 7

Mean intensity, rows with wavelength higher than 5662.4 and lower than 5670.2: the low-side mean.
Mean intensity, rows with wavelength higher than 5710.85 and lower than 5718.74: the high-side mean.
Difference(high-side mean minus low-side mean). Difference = -0.12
